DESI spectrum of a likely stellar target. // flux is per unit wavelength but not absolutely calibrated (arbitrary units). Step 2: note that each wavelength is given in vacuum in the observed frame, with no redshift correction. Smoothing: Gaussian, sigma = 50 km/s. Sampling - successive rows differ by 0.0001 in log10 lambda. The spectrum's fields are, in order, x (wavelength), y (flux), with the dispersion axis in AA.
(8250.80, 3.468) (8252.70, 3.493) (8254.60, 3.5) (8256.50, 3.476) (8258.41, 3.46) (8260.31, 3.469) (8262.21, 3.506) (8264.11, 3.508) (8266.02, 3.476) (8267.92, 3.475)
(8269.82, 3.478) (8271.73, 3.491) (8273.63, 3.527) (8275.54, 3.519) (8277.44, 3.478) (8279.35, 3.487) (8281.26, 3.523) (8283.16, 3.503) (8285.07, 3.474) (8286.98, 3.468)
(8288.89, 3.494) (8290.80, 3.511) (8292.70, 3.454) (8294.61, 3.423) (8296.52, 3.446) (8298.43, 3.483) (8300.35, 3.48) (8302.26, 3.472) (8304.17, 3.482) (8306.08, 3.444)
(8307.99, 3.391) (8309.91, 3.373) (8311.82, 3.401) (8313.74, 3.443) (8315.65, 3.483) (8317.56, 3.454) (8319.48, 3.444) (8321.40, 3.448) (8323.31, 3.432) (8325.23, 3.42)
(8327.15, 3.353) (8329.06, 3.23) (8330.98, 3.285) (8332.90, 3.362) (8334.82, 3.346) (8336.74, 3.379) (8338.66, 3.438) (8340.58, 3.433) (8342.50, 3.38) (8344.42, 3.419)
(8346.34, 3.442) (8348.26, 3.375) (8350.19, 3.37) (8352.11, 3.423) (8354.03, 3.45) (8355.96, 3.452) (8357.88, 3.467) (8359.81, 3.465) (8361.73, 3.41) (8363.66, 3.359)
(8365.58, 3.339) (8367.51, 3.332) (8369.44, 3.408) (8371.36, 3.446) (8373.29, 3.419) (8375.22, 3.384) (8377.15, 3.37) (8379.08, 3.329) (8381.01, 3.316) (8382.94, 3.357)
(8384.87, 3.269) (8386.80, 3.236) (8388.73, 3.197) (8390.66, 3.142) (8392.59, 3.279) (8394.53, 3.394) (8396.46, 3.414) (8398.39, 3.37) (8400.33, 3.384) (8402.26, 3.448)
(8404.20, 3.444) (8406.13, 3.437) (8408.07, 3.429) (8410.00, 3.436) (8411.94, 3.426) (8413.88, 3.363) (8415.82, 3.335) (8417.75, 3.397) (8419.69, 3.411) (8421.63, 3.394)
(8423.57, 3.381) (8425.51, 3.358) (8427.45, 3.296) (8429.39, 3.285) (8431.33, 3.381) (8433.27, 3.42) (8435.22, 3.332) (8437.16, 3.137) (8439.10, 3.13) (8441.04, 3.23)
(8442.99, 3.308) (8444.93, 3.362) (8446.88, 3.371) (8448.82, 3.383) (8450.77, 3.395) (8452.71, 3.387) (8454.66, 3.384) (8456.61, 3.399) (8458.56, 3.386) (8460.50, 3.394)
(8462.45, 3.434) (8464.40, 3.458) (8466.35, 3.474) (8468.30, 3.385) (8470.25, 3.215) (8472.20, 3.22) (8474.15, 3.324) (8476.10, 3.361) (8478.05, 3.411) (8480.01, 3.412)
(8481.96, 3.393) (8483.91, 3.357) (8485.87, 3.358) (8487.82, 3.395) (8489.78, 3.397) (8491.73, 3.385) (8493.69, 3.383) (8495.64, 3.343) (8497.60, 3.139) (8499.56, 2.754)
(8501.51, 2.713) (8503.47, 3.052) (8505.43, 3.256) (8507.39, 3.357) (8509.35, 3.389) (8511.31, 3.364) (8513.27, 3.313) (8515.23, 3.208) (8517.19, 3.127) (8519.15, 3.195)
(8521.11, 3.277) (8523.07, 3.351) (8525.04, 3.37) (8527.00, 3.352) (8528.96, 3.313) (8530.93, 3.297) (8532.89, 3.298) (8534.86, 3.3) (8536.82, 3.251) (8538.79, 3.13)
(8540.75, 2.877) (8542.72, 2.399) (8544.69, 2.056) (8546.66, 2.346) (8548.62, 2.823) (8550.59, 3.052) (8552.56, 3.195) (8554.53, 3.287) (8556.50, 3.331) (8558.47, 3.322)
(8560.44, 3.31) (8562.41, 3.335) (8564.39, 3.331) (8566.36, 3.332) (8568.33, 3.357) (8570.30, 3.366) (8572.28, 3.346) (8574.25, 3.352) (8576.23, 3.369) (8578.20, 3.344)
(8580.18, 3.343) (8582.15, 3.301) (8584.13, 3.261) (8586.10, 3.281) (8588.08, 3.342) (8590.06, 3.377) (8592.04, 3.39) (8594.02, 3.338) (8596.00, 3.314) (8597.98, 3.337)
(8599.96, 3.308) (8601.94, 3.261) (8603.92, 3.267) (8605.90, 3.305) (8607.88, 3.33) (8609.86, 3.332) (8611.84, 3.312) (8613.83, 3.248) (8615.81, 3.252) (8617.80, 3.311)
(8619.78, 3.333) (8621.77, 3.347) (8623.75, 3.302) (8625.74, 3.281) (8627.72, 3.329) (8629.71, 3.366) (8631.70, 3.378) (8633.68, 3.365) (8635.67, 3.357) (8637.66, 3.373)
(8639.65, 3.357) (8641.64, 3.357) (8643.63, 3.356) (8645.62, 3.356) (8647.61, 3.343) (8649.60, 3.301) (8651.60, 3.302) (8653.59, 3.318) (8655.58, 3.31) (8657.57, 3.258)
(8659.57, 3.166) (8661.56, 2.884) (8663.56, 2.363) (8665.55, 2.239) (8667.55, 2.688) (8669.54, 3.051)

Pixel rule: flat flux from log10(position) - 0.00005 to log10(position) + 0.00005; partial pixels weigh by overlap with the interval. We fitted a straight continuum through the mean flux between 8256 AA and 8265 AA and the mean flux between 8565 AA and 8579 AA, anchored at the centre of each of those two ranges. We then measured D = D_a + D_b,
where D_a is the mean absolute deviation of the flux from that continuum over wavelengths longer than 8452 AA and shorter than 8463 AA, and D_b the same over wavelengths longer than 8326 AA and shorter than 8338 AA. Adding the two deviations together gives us 0.14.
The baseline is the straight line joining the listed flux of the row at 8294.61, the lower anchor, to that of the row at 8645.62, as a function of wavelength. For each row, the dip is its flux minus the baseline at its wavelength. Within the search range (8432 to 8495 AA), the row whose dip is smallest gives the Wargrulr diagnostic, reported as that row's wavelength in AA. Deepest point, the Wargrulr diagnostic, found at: 8439.10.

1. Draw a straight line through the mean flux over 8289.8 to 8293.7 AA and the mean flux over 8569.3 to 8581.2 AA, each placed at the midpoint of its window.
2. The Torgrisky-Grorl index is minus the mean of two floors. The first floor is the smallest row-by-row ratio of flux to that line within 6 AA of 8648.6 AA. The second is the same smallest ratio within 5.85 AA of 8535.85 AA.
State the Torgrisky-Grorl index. -0.924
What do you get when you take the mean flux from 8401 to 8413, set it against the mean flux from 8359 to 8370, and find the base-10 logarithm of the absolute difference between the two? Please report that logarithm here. -1.29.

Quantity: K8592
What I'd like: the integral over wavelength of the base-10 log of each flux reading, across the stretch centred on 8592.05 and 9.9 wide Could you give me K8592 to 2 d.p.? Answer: 5.20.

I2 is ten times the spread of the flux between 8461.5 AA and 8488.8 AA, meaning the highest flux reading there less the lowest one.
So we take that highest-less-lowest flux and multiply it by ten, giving 2.6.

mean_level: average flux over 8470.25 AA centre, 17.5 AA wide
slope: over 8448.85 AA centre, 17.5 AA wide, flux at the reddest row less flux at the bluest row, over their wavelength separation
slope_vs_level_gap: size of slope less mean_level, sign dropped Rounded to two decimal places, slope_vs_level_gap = 3.35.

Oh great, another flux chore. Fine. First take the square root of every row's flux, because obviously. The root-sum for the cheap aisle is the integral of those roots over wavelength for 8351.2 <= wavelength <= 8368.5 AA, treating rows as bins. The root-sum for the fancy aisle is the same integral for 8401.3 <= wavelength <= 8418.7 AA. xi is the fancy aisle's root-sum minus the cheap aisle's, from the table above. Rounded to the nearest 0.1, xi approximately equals 0.2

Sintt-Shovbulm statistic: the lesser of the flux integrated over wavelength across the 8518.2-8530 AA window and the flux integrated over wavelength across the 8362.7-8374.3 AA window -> 39.0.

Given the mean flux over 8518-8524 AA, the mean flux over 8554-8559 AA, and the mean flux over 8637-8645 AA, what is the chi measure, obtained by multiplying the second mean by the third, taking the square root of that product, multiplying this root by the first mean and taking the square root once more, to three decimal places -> 3.305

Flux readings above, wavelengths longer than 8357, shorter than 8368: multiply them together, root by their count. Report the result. 3.39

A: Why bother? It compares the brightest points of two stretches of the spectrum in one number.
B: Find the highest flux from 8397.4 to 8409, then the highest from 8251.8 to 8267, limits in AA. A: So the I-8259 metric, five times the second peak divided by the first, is 5.09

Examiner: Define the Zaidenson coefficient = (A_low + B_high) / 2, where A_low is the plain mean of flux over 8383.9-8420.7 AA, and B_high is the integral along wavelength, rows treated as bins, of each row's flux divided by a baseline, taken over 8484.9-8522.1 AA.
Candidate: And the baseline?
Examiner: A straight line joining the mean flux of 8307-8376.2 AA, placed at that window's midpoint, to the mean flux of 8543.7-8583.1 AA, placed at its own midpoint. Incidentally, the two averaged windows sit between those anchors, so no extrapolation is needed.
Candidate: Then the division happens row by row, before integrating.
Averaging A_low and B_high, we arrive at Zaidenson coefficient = 20.26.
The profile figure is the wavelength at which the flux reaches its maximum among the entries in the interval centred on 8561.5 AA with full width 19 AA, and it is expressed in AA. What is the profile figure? 8570.30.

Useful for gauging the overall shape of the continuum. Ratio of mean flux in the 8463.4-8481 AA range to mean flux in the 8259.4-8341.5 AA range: 0.976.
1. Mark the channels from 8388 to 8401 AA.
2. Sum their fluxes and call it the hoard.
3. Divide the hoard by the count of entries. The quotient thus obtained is 3.31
